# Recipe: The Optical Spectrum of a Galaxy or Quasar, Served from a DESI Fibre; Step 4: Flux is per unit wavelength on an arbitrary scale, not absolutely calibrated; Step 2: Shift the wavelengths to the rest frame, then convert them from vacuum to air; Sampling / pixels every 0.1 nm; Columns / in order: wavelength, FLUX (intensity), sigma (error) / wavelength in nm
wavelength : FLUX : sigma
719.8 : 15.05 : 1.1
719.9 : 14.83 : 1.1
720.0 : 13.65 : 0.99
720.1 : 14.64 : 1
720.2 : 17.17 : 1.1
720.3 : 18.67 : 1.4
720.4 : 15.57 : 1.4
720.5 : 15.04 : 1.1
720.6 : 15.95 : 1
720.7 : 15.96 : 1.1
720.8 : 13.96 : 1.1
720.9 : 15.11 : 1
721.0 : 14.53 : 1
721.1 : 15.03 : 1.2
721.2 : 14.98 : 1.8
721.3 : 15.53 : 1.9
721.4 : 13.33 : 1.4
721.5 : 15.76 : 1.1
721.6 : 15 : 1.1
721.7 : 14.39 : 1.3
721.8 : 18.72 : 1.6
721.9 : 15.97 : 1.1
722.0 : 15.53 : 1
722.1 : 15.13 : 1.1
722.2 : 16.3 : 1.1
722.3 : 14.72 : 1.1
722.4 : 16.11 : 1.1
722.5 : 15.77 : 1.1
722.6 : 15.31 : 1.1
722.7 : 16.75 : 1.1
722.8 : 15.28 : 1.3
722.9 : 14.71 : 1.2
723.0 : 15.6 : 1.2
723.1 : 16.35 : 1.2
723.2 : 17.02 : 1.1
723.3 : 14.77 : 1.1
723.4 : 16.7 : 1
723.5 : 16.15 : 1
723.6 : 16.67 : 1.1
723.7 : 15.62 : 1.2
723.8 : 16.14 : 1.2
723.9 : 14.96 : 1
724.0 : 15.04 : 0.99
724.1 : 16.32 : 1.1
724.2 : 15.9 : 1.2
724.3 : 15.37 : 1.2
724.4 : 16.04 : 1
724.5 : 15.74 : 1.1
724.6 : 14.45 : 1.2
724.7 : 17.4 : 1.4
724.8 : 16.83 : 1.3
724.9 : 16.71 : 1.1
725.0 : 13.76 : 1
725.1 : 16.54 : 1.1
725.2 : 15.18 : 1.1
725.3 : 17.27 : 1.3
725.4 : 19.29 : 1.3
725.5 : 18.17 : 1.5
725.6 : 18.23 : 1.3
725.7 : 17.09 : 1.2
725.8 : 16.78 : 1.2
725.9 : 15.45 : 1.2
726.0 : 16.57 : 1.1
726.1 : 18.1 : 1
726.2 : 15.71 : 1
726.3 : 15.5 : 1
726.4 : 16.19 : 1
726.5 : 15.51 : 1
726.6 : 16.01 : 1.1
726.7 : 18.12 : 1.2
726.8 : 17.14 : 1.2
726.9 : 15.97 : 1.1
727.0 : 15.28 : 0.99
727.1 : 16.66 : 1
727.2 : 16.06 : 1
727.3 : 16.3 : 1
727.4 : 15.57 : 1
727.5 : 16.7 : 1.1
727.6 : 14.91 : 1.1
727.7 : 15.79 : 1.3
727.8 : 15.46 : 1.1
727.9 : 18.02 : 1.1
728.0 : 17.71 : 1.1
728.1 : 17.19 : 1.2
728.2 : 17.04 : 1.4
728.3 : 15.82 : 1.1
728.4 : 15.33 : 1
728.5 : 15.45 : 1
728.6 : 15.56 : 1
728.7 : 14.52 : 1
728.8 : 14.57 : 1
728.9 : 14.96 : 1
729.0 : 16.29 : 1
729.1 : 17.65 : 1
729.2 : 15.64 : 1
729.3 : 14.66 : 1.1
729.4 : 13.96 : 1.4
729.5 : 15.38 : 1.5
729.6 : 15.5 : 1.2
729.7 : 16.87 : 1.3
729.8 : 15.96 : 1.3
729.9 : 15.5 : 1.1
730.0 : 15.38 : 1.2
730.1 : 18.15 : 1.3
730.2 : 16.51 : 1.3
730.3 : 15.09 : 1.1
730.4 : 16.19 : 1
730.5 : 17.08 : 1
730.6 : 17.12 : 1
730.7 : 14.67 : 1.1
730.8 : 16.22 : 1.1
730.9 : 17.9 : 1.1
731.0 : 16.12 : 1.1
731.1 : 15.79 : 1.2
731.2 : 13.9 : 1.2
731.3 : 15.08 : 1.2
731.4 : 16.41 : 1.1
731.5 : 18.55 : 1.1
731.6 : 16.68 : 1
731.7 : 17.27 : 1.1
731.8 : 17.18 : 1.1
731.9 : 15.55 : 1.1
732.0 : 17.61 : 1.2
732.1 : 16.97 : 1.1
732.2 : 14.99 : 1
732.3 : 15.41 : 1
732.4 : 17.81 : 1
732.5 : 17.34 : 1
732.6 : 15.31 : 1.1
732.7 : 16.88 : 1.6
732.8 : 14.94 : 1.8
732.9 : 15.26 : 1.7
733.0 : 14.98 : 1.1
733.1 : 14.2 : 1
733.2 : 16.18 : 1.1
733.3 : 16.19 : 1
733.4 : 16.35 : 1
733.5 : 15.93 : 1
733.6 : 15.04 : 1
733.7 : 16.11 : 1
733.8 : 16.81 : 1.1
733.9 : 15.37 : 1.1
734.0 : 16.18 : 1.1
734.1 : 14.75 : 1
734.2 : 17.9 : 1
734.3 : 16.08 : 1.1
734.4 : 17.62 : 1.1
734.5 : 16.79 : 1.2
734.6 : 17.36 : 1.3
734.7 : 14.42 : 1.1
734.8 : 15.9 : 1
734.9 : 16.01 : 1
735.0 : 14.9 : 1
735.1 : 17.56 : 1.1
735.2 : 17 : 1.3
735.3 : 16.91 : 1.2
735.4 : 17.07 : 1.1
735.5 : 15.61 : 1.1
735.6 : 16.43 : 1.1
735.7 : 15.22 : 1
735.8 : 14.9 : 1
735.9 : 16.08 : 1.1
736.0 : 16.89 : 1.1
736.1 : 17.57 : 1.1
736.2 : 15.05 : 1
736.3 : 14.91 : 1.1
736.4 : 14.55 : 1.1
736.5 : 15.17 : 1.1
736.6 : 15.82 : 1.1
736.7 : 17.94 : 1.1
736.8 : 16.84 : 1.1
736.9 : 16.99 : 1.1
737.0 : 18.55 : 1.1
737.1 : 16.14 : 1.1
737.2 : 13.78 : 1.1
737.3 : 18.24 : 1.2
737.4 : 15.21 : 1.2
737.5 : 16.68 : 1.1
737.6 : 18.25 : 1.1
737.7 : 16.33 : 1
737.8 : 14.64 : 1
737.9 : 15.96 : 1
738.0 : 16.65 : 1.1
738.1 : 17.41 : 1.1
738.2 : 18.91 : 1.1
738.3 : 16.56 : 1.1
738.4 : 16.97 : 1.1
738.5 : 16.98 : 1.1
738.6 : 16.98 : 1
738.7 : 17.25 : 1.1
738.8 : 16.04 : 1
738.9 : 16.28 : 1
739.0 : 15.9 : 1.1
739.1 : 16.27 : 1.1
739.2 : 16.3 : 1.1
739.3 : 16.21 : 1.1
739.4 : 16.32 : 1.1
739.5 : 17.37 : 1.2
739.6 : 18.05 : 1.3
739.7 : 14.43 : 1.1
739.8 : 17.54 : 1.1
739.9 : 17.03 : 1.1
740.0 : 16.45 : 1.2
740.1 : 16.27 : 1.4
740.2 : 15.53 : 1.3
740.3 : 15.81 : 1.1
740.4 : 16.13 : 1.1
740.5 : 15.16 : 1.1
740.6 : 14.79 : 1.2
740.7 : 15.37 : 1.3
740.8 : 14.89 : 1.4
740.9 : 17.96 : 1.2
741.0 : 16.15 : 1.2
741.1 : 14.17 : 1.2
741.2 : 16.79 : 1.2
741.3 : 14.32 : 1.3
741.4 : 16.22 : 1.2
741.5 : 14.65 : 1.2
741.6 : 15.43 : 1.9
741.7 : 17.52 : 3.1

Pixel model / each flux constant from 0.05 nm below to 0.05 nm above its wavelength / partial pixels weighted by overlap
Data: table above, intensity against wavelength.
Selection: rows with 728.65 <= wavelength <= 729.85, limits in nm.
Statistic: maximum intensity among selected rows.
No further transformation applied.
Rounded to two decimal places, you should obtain 17.65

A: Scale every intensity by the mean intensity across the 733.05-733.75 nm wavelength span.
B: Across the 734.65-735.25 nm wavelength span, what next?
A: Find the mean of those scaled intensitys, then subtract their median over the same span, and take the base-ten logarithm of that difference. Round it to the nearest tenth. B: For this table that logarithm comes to -3.2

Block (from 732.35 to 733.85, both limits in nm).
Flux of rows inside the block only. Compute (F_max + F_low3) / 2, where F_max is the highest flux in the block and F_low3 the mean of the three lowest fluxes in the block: 16.3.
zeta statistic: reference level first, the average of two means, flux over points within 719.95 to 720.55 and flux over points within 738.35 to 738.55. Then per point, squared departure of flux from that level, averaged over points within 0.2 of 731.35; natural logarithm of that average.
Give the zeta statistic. 1.1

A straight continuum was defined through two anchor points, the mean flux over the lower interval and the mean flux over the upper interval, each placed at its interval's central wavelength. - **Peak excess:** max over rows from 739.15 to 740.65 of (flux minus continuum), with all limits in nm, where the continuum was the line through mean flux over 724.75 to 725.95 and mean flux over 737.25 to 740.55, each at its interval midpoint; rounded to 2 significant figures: 1.5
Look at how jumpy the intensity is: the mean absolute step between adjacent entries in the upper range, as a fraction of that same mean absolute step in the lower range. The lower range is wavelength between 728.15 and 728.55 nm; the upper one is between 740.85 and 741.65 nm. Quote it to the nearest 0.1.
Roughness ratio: 3.1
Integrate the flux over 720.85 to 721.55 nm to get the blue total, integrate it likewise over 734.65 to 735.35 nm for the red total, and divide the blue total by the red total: 0.925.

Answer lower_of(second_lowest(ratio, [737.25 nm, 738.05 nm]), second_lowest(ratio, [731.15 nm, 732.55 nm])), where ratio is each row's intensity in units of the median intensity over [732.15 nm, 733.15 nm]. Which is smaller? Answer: 0.98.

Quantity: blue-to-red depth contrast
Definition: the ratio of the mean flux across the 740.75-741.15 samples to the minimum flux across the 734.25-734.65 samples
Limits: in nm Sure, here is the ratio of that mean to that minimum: 0.98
